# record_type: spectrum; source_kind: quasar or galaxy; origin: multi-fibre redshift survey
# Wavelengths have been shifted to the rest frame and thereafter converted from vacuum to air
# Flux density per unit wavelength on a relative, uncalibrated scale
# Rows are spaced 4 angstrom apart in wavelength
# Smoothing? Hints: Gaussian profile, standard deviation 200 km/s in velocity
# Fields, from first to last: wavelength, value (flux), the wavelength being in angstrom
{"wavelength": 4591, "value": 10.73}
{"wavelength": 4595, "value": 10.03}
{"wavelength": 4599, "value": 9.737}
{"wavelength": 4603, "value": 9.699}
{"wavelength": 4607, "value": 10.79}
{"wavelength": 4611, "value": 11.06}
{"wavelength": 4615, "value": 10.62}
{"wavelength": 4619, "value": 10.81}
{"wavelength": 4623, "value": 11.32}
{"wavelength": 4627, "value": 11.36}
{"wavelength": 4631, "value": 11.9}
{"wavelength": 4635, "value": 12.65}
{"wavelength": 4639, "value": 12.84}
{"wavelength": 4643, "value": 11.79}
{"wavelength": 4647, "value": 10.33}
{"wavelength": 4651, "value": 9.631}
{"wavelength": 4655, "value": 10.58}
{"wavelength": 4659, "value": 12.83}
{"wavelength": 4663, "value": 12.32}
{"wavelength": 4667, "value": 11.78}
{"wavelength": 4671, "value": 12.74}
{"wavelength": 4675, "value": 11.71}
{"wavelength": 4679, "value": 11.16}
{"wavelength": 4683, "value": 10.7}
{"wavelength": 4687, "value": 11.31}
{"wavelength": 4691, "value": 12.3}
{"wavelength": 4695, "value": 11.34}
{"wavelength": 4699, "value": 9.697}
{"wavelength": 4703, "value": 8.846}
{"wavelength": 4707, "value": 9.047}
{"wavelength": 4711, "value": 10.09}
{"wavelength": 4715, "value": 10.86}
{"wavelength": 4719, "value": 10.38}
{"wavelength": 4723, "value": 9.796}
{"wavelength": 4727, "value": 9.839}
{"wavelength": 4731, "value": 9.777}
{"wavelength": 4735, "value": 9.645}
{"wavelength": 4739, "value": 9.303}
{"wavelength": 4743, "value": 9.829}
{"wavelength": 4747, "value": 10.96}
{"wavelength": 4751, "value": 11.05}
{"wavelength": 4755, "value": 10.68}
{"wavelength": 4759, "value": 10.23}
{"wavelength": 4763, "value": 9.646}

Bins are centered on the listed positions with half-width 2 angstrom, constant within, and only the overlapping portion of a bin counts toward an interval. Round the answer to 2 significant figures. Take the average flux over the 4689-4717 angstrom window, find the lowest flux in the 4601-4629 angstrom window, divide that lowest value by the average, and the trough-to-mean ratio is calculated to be 0.94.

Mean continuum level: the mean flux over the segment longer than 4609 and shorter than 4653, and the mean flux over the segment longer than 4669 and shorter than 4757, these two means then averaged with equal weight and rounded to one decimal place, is 10.9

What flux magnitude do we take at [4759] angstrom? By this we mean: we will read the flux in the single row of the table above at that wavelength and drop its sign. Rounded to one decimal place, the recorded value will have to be 10.2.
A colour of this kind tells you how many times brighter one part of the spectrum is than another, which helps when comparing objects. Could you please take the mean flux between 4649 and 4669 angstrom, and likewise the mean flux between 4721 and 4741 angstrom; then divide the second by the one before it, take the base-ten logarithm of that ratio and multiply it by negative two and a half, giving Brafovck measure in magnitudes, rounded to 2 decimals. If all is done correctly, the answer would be 0.18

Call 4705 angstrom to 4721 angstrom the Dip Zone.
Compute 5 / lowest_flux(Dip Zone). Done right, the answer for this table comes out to 0.55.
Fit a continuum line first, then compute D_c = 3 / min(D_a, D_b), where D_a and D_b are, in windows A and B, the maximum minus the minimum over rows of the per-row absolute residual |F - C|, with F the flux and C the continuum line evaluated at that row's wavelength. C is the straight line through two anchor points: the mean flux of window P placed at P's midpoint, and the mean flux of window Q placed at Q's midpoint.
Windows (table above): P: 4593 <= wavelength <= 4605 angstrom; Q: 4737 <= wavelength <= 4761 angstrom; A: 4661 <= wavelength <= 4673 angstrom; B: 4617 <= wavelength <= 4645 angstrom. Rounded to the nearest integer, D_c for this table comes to 3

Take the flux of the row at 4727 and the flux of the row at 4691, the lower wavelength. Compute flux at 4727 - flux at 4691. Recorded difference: -2.5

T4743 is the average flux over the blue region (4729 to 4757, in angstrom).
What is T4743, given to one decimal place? 10.2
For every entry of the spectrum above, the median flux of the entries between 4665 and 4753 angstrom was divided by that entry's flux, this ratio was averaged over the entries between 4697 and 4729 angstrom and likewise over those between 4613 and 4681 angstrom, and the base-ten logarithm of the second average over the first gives -0.069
